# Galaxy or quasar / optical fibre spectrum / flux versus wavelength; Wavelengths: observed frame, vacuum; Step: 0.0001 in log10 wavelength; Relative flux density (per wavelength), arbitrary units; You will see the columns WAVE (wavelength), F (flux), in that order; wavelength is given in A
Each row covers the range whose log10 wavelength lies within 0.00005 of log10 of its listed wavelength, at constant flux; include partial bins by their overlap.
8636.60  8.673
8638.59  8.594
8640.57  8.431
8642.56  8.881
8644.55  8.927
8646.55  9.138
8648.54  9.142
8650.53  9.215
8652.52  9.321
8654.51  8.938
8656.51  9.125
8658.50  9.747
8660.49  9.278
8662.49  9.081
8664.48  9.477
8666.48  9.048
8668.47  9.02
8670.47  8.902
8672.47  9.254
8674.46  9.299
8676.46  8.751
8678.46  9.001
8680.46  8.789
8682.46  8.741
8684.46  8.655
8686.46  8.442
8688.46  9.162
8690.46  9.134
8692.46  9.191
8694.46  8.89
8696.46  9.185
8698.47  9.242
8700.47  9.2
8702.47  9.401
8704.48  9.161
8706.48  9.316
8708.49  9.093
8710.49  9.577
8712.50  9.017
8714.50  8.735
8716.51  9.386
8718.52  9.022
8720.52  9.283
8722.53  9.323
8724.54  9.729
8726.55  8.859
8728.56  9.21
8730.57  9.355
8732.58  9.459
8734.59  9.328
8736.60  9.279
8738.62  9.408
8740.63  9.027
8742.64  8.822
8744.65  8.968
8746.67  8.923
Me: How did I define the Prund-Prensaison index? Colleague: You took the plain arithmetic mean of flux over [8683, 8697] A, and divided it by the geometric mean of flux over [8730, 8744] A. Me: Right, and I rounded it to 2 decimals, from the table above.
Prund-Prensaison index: 0.97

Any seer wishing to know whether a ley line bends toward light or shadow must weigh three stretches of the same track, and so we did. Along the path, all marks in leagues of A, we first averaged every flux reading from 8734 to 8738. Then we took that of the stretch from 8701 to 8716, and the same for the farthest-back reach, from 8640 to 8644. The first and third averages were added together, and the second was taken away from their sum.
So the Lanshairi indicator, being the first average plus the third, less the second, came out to 8.8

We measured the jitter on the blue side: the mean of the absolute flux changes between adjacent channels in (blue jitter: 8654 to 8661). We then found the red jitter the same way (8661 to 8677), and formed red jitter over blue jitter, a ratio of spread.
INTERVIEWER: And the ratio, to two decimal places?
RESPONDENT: 0.64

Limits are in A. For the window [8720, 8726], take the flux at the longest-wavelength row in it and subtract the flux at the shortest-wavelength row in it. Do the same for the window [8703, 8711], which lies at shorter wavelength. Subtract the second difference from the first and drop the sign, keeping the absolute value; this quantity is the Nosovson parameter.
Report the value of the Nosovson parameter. 0.03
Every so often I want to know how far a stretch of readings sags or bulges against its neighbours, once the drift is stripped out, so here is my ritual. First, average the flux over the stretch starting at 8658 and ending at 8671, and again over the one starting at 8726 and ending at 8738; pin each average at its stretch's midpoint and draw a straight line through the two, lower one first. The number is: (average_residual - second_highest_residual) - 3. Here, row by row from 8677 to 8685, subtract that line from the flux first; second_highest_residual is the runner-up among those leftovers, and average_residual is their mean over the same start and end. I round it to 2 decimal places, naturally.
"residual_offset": -2.99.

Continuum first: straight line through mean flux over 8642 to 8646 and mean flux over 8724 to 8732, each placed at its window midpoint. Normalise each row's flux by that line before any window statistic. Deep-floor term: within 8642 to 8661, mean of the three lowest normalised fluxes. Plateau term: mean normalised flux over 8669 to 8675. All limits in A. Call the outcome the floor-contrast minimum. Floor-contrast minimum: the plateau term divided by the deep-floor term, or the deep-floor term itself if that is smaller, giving 0.999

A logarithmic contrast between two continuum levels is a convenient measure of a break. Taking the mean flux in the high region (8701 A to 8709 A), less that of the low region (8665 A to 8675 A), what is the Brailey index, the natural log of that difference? -2.0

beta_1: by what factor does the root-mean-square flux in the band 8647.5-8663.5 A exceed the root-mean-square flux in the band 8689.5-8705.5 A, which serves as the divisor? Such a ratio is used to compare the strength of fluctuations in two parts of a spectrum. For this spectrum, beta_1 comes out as 1.01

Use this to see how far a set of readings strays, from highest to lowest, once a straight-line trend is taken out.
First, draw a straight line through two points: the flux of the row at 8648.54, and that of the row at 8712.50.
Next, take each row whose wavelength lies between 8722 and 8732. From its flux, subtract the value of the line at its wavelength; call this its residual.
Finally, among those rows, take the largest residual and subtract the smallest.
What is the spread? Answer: 0.87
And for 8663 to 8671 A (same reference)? 0.56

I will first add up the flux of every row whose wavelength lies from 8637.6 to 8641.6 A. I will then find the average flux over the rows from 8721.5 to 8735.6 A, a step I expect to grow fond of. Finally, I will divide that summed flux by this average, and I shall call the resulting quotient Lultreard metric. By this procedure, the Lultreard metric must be 1.83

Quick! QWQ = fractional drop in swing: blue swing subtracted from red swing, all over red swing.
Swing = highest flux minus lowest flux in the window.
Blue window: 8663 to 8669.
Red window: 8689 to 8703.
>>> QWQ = 0.11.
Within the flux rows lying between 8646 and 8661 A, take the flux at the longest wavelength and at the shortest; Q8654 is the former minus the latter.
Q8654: 0.14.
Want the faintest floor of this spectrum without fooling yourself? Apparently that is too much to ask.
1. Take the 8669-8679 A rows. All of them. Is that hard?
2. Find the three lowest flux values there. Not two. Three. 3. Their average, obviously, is 8.88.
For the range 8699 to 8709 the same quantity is 9.15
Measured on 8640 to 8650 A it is 8.75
